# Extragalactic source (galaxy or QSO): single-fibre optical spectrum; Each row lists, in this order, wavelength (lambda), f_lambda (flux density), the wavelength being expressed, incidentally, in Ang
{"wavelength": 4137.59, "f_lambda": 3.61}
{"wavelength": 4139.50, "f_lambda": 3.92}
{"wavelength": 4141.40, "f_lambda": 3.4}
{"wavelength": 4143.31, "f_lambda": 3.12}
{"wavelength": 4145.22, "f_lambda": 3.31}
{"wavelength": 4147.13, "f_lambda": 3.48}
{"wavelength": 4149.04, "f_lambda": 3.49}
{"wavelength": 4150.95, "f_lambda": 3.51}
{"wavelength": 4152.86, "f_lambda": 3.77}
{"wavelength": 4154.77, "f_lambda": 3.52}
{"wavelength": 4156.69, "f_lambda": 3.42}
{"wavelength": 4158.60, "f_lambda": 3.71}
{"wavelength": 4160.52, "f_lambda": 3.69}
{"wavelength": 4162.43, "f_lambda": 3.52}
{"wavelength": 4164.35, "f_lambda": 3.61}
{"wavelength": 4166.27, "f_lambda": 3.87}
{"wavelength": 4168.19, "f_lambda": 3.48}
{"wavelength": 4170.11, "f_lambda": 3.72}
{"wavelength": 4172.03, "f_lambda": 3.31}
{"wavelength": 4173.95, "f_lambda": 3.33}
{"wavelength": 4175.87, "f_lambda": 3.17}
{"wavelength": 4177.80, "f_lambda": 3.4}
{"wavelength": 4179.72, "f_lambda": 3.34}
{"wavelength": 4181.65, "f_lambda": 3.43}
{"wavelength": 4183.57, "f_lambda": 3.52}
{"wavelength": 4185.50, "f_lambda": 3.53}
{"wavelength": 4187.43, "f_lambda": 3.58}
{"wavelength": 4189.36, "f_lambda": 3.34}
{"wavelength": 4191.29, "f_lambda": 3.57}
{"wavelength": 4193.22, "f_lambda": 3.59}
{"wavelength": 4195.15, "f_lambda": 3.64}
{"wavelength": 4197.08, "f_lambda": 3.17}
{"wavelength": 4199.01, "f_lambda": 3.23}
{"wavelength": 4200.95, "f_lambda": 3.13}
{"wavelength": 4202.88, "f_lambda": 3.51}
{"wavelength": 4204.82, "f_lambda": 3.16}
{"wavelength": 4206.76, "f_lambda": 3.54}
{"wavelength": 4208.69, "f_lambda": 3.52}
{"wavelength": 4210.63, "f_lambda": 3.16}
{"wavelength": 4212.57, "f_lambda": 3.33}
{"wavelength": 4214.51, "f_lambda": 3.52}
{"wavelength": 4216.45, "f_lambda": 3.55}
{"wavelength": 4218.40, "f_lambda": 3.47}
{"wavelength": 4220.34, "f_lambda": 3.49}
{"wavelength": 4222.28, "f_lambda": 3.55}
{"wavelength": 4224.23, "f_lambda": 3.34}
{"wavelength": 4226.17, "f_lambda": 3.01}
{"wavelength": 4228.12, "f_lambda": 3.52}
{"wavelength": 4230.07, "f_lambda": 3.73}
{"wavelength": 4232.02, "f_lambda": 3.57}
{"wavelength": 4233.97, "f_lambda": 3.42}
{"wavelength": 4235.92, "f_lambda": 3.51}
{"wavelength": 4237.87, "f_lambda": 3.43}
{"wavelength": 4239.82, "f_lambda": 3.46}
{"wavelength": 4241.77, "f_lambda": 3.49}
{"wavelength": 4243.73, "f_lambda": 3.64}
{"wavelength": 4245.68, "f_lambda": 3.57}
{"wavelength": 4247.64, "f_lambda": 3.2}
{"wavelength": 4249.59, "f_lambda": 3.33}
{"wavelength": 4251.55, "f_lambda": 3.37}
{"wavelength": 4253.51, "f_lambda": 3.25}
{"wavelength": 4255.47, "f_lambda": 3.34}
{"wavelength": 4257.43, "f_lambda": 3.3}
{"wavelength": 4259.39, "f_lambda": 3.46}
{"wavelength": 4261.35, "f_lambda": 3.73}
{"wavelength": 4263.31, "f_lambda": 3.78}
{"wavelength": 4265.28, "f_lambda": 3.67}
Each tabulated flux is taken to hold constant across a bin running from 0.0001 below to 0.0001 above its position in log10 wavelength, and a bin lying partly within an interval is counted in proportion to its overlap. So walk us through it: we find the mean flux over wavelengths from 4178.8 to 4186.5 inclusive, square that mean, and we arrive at 11.9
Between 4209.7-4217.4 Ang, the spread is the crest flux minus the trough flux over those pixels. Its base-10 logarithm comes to -0.41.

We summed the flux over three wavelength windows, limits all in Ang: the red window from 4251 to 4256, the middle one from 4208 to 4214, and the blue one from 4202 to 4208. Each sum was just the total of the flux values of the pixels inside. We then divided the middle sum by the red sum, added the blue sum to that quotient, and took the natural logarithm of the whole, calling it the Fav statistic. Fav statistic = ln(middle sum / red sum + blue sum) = 2.42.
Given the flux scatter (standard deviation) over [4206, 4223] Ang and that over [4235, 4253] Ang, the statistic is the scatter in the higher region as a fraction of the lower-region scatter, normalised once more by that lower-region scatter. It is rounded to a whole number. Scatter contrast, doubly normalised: 8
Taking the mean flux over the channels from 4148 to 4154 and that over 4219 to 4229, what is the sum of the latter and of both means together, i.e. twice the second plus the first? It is 10.4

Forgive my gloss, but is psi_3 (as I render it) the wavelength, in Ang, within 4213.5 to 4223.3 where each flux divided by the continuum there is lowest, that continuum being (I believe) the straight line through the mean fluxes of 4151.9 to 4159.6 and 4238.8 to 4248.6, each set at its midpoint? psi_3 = 4218.40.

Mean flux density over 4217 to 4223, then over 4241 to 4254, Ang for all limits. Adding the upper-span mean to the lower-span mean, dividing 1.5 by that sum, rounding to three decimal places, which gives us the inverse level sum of 0.217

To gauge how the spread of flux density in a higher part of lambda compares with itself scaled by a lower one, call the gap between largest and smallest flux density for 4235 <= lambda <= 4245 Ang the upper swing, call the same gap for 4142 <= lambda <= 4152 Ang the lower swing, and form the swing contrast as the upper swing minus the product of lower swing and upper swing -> 0.13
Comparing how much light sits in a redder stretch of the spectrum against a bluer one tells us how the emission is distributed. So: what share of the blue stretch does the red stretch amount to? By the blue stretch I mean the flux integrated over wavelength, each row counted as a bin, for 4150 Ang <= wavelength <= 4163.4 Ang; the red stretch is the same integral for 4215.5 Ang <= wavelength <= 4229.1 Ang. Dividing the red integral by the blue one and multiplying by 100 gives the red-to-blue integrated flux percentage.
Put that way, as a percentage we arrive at 97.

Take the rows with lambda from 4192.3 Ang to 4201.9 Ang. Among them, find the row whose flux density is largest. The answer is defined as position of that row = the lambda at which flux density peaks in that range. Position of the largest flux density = 4195.15 Ang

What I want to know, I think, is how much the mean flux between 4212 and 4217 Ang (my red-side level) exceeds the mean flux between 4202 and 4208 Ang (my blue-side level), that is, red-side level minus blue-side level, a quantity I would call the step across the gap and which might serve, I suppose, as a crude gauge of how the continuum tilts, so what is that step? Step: 0.06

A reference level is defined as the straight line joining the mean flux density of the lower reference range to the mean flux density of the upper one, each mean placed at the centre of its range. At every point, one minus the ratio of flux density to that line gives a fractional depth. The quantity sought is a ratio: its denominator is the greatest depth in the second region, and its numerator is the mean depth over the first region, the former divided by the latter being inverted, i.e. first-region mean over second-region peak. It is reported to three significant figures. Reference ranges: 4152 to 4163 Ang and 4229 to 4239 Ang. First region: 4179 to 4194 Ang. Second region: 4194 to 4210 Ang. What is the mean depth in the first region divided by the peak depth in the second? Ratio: 0.206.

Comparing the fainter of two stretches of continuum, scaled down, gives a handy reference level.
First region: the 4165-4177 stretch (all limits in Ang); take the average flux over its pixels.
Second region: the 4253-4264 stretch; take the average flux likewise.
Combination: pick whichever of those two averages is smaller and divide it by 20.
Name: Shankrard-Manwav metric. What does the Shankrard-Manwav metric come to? 0.174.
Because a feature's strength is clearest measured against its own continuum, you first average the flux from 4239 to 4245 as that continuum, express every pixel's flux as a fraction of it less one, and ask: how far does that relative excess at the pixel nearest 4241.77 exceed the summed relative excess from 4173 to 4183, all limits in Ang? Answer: 0.27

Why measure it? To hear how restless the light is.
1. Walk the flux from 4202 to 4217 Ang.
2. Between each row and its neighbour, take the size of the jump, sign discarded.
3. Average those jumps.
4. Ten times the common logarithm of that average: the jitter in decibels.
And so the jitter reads -6.7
